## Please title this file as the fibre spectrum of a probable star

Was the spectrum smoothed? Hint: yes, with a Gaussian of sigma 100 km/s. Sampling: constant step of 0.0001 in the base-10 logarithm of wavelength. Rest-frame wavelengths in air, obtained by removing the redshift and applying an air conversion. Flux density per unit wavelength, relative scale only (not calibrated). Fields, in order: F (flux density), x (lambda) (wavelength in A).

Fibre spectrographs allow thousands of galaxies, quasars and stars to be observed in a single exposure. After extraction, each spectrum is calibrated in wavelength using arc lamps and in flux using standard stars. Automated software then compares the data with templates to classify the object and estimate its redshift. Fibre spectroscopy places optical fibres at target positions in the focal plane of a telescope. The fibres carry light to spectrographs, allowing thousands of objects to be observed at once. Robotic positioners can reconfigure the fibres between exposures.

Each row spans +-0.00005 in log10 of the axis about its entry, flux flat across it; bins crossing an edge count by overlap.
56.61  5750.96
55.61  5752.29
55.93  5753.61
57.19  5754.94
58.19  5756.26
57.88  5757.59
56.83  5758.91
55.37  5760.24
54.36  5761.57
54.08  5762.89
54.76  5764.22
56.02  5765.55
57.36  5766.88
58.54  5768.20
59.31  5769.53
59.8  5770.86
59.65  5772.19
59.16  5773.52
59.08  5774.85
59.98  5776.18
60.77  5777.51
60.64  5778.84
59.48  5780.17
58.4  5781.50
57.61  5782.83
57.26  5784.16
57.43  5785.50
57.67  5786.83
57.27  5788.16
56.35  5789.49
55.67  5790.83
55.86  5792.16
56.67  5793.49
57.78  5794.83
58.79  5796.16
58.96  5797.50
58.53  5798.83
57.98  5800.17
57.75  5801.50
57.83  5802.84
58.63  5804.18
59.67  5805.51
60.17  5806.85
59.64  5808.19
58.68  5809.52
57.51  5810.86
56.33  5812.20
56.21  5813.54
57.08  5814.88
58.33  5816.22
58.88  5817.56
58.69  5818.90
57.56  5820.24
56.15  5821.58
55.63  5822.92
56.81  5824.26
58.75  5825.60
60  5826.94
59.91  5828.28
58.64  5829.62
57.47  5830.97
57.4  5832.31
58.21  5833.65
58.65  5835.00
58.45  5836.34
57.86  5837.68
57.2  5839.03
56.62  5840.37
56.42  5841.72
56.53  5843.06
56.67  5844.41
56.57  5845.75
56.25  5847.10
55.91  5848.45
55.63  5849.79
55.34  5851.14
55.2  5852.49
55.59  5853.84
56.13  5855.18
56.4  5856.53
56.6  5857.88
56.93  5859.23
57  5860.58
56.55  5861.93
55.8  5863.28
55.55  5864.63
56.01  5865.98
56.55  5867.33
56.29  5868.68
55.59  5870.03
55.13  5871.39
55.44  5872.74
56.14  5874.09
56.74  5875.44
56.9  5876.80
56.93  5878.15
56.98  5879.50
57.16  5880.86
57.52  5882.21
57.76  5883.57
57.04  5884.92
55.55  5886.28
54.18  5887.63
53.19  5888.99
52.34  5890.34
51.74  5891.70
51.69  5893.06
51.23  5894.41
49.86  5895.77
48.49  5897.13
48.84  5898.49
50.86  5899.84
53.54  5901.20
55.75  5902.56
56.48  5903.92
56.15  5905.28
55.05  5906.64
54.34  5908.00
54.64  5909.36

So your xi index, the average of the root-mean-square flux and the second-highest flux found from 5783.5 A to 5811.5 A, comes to 58.8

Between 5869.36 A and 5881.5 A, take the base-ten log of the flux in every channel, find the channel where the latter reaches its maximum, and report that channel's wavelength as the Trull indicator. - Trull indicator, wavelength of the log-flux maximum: 5880.86 A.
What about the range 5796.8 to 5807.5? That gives 5806.85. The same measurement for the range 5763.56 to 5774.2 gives 5770.86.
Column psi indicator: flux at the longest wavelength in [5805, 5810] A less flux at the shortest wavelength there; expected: -1.0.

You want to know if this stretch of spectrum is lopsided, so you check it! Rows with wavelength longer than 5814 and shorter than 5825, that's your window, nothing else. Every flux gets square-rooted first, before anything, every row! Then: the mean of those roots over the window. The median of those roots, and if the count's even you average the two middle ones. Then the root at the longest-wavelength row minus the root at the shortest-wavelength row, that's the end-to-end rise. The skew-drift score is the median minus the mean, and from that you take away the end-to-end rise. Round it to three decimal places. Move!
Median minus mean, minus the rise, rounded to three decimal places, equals 0.014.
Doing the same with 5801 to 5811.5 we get 0.011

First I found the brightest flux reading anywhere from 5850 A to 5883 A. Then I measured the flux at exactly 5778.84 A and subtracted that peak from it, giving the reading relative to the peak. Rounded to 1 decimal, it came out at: 3.1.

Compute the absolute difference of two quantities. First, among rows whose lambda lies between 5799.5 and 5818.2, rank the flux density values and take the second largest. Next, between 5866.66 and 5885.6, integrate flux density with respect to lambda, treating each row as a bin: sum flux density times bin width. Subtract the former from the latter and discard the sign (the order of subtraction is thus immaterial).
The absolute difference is 1012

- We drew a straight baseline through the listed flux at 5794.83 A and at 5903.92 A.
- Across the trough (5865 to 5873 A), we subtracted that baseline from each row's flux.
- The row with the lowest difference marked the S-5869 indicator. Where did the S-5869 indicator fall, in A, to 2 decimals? 5871.39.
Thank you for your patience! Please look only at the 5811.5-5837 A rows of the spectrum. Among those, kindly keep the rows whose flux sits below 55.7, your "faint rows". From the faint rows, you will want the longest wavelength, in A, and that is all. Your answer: 5822.92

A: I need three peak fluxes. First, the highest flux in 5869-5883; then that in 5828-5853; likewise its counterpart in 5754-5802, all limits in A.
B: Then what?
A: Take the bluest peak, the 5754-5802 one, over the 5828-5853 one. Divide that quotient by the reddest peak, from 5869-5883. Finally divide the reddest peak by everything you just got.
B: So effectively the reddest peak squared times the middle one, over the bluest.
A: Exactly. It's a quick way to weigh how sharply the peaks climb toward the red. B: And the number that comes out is 3262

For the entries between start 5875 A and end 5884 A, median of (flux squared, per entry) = 3247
